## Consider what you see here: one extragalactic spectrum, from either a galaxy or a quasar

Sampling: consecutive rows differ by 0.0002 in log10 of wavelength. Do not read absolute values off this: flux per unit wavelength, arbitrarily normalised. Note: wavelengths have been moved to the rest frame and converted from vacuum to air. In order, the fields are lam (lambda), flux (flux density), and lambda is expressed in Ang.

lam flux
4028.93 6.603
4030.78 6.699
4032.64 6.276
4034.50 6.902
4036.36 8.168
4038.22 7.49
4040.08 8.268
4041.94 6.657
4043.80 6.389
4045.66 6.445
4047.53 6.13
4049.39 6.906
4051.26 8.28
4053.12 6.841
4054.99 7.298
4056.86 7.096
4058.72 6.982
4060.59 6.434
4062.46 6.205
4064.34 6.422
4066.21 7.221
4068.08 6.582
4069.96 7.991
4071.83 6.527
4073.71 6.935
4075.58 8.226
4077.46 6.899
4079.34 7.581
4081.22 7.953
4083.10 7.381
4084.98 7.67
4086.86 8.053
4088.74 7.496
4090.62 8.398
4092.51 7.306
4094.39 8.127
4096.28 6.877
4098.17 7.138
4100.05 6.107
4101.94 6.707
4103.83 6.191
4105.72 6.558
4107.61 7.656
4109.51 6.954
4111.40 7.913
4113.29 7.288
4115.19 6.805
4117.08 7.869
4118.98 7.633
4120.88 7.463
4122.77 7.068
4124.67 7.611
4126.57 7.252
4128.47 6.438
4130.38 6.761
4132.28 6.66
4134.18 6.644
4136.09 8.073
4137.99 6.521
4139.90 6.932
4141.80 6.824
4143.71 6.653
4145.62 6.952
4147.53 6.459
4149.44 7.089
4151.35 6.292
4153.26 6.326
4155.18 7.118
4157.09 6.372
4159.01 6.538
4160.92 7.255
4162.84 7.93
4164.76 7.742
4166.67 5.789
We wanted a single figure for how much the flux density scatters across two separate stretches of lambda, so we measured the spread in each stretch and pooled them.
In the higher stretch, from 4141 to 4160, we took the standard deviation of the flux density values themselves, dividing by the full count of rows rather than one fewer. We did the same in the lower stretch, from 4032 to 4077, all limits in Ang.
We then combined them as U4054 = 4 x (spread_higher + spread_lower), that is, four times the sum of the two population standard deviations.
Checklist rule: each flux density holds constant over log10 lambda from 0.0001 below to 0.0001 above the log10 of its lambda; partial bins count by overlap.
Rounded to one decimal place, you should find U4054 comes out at 3.9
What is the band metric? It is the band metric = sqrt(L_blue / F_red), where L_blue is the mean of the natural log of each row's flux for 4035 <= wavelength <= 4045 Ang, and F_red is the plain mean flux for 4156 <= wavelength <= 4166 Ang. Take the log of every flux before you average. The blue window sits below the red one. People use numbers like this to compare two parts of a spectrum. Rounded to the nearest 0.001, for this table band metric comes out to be 0.528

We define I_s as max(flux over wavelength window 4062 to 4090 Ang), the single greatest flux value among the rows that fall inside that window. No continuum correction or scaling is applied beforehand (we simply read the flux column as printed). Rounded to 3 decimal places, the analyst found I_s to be 8.226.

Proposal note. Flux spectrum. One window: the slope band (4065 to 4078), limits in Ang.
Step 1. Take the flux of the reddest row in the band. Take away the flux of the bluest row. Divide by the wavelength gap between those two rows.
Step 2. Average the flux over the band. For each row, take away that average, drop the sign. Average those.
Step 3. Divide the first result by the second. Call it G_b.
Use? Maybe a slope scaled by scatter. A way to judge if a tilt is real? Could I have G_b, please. -0.054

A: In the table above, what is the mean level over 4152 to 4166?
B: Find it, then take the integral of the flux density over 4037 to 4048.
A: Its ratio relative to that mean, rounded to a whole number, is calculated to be 11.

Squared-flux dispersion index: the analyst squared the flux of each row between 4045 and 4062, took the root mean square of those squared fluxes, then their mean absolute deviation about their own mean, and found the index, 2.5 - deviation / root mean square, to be 2.377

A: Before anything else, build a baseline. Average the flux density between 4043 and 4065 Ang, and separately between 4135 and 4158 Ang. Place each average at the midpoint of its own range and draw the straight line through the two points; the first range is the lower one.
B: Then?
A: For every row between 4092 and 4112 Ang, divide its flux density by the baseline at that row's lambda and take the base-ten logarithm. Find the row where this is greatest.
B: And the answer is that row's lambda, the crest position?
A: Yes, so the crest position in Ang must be 4094.39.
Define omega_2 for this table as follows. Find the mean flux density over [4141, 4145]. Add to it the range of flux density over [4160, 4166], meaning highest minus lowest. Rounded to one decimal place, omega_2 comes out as 7.4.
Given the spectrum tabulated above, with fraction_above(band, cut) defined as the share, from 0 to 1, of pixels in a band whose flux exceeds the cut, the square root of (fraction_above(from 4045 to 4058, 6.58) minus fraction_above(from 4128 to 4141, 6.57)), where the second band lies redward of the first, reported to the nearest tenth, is 0.0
